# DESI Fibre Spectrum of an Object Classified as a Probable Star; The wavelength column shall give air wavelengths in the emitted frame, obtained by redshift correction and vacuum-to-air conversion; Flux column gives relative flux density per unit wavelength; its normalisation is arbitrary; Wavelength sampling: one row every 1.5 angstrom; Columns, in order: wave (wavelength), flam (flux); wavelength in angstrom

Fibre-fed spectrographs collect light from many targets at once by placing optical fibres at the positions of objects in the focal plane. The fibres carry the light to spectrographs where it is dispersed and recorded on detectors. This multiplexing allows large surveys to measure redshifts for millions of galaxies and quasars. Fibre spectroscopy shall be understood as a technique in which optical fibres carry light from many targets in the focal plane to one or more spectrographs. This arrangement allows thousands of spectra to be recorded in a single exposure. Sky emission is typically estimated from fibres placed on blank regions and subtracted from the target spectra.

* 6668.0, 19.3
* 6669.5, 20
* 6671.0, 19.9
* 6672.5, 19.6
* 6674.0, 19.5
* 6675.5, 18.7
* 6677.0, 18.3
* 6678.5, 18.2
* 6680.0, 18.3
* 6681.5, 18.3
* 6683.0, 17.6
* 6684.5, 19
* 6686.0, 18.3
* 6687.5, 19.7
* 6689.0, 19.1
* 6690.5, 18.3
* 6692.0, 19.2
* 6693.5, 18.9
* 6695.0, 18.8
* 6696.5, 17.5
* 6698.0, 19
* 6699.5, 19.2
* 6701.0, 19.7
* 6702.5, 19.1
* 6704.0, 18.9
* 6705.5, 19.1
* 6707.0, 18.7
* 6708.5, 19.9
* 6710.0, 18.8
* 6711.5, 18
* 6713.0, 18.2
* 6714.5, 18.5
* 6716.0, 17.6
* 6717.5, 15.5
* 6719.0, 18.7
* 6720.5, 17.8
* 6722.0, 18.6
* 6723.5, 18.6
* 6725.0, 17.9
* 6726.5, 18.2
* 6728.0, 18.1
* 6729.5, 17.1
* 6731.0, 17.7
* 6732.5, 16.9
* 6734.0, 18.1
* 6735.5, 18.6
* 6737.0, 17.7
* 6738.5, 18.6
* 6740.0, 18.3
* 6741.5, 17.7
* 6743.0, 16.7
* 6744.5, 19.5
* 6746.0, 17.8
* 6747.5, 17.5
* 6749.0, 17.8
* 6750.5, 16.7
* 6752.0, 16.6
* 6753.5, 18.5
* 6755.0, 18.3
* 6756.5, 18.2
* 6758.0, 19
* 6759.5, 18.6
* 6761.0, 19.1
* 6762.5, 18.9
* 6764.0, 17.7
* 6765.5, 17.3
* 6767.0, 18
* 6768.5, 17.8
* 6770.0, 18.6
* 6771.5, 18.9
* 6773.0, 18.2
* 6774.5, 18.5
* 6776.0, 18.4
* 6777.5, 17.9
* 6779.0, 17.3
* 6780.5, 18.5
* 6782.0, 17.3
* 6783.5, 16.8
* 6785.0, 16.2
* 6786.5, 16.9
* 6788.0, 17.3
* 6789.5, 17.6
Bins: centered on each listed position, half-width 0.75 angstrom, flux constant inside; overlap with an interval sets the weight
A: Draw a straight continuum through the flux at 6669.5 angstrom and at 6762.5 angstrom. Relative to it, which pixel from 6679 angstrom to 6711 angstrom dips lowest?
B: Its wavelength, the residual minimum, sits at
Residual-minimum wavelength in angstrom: 6683.0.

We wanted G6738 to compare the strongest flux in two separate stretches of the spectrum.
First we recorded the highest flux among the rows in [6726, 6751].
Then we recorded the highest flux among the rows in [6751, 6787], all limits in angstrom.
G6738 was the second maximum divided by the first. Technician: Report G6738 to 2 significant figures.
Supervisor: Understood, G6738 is 0.98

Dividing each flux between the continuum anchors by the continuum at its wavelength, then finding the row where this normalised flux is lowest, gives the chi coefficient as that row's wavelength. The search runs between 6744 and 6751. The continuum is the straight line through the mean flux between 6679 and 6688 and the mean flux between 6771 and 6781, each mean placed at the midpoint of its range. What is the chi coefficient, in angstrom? 6750.5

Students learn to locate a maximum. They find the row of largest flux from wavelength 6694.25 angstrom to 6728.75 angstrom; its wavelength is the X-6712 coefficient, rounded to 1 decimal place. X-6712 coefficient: 6708.5 angstrom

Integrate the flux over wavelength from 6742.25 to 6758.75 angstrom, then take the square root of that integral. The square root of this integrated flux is 17.17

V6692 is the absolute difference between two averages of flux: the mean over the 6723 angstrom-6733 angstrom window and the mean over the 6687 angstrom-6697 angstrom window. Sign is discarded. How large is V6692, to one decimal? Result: 1.0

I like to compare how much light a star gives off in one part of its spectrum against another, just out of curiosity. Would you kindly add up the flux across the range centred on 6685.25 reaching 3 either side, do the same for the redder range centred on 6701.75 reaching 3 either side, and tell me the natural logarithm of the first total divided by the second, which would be -0.03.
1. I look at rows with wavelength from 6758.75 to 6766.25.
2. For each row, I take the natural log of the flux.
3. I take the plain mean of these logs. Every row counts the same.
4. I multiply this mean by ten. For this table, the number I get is 29.1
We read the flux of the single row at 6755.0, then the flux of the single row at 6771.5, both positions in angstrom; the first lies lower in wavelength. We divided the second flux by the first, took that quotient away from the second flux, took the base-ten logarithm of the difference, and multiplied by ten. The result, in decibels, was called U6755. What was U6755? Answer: 12.5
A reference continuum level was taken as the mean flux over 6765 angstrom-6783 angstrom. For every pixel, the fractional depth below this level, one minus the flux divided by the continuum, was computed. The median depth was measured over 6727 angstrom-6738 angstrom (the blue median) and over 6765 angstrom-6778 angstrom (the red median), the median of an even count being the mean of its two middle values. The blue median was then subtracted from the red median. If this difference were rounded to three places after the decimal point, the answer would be -0.028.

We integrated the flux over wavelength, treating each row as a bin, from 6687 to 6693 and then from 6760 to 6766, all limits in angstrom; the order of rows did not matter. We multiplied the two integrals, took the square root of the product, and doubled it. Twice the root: 224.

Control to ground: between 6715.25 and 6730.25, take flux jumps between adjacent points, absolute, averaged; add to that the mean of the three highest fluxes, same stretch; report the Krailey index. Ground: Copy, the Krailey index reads 19.6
